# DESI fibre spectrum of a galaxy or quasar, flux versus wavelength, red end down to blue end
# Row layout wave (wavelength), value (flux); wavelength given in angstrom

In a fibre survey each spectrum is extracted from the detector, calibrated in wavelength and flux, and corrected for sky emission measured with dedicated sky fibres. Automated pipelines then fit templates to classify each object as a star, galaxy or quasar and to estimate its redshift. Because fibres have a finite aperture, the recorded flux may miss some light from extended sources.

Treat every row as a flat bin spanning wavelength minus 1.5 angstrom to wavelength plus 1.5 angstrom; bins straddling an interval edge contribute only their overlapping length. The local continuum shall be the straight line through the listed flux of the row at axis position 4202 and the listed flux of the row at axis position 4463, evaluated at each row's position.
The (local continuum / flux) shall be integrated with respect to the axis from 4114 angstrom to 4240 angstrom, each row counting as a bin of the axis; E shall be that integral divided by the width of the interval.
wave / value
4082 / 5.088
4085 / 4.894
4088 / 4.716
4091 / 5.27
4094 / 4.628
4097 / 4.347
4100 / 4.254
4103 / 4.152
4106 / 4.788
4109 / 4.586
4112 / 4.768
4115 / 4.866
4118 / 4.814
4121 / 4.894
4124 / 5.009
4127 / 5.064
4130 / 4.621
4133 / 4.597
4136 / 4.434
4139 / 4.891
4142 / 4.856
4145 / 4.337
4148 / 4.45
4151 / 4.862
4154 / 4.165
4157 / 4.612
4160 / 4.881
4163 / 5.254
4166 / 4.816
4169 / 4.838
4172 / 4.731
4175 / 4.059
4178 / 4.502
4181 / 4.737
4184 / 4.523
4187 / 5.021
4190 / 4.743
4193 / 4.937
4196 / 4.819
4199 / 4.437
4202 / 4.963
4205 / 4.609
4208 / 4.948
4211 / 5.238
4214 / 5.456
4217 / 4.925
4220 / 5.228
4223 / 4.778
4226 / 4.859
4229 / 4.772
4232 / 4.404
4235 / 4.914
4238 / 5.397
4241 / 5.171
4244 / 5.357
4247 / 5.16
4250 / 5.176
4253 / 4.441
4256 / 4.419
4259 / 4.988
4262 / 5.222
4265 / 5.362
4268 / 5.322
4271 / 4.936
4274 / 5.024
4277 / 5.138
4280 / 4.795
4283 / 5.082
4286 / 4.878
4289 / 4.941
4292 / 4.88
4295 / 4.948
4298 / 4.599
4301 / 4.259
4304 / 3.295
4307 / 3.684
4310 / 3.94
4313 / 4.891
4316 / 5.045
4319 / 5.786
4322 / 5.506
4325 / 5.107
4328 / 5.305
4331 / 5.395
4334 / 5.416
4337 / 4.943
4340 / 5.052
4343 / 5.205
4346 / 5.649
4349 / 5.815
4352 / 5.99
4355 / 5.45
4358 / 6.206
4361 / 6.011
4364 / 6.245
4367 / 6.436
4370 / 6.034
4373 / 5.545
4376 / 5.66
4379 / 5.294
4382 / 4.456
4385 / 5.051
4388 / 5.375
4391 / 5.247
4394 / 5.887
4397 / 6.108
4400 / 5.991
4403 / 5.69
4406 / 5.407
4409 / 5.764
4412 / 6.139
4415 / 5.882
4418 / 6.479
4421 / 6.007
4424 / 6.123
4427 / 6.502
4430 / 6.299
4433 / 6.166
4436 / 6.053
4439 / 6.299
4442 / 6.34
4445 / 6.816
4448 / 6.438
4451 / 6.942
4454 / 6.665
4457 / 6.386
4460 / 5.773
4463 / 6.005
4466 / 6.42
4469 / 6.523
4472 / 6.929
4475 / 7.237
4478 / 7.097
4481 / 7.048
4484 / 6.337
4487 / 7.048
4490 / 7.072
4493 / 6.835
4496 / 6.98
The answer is 1.02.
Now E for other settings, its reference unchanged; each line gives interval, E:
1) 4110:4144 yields 0.97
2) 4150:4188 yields 1.04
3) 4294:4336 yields 1.16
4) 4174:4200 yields 1.06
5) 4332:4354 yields 1.02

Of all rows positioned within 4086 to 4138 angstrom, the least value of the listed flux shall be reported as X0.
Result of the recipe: 4.152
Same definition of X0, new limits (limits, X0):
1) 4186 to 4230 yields 4.437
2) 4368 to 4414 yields 4.456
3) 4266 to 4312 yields 3.295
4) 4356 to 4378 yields 5.545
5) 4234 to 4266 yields 4.419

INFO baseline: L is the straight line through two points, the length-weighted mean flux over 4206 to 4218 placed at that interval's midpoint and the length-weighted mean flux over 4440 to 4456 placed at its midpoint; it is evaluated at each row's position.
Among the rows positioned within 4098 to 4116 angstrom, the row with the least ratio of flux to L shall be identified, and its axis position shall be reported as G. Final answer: 4103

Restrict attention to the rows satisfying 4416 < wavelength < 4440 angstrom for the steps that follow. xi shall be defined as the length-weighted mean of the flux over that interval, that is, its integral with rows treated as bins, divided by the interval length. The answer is 6.2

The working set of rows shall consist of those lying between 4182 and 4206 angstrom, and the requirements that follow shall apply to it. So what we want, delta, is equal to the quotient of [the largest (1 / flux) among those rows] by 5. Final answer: 0.0451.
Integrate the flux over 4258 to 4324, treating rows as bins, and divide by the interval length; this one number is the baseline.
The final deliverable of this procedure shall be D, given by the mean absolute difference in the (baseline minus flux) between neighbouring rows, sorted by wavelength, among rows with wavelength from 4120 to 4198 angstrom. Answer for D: 0.29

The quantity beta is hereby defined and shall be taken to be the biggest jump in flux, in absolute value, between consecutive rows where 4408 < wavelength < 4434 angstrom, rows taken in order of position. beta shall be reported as 0.60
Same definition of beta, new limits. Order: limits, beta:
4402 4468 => 0.61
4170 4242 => 0.67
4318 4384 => 0.84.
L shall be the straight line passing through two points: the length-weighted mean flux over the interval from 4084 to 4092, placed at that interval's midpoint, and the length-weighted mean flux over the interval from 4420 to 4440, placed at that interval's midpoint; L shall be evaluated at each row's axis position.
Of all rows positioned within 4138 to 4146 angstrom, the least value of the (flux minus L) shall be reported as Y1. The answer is -0.82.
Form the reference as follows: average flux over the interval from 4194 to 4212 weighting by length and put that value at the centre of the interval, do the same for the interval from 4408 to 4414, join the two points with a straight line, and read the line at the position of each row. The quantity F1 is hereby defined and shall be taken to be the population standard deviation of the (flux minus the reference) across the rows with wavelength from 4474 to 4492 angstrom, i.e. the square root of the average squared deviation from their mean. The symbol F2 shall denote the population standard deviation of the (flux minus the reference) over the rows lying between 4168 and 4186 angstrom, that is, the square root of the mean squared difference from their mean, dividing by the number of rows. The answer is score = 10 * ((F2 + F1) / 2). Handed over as 2.8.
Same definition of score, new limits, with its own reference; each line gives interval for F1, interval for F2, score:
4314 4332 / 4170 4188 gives 2.7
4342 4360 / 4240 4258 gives 3.6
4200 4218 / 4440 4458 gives 2.4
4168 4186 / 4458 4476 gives 3.7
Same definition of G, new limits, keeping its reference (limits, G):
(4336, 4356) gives 4337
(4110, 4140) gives 4136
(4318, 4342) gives 4337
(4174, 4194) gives 4175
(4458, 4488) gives 4460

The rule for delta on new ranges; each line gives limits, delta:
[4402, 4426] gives 0.0370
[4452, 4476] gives 0.0346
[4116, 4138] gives 0.0451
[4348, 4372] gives 0.0367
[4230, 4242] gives 0.0454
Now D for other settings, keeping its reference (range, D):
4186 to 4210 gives 0.31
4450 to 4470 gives 0.32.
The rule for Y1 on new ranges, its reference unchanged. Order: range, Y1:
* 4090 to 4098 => -0.63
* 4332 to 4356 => -0.92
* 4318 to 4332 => -0.71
